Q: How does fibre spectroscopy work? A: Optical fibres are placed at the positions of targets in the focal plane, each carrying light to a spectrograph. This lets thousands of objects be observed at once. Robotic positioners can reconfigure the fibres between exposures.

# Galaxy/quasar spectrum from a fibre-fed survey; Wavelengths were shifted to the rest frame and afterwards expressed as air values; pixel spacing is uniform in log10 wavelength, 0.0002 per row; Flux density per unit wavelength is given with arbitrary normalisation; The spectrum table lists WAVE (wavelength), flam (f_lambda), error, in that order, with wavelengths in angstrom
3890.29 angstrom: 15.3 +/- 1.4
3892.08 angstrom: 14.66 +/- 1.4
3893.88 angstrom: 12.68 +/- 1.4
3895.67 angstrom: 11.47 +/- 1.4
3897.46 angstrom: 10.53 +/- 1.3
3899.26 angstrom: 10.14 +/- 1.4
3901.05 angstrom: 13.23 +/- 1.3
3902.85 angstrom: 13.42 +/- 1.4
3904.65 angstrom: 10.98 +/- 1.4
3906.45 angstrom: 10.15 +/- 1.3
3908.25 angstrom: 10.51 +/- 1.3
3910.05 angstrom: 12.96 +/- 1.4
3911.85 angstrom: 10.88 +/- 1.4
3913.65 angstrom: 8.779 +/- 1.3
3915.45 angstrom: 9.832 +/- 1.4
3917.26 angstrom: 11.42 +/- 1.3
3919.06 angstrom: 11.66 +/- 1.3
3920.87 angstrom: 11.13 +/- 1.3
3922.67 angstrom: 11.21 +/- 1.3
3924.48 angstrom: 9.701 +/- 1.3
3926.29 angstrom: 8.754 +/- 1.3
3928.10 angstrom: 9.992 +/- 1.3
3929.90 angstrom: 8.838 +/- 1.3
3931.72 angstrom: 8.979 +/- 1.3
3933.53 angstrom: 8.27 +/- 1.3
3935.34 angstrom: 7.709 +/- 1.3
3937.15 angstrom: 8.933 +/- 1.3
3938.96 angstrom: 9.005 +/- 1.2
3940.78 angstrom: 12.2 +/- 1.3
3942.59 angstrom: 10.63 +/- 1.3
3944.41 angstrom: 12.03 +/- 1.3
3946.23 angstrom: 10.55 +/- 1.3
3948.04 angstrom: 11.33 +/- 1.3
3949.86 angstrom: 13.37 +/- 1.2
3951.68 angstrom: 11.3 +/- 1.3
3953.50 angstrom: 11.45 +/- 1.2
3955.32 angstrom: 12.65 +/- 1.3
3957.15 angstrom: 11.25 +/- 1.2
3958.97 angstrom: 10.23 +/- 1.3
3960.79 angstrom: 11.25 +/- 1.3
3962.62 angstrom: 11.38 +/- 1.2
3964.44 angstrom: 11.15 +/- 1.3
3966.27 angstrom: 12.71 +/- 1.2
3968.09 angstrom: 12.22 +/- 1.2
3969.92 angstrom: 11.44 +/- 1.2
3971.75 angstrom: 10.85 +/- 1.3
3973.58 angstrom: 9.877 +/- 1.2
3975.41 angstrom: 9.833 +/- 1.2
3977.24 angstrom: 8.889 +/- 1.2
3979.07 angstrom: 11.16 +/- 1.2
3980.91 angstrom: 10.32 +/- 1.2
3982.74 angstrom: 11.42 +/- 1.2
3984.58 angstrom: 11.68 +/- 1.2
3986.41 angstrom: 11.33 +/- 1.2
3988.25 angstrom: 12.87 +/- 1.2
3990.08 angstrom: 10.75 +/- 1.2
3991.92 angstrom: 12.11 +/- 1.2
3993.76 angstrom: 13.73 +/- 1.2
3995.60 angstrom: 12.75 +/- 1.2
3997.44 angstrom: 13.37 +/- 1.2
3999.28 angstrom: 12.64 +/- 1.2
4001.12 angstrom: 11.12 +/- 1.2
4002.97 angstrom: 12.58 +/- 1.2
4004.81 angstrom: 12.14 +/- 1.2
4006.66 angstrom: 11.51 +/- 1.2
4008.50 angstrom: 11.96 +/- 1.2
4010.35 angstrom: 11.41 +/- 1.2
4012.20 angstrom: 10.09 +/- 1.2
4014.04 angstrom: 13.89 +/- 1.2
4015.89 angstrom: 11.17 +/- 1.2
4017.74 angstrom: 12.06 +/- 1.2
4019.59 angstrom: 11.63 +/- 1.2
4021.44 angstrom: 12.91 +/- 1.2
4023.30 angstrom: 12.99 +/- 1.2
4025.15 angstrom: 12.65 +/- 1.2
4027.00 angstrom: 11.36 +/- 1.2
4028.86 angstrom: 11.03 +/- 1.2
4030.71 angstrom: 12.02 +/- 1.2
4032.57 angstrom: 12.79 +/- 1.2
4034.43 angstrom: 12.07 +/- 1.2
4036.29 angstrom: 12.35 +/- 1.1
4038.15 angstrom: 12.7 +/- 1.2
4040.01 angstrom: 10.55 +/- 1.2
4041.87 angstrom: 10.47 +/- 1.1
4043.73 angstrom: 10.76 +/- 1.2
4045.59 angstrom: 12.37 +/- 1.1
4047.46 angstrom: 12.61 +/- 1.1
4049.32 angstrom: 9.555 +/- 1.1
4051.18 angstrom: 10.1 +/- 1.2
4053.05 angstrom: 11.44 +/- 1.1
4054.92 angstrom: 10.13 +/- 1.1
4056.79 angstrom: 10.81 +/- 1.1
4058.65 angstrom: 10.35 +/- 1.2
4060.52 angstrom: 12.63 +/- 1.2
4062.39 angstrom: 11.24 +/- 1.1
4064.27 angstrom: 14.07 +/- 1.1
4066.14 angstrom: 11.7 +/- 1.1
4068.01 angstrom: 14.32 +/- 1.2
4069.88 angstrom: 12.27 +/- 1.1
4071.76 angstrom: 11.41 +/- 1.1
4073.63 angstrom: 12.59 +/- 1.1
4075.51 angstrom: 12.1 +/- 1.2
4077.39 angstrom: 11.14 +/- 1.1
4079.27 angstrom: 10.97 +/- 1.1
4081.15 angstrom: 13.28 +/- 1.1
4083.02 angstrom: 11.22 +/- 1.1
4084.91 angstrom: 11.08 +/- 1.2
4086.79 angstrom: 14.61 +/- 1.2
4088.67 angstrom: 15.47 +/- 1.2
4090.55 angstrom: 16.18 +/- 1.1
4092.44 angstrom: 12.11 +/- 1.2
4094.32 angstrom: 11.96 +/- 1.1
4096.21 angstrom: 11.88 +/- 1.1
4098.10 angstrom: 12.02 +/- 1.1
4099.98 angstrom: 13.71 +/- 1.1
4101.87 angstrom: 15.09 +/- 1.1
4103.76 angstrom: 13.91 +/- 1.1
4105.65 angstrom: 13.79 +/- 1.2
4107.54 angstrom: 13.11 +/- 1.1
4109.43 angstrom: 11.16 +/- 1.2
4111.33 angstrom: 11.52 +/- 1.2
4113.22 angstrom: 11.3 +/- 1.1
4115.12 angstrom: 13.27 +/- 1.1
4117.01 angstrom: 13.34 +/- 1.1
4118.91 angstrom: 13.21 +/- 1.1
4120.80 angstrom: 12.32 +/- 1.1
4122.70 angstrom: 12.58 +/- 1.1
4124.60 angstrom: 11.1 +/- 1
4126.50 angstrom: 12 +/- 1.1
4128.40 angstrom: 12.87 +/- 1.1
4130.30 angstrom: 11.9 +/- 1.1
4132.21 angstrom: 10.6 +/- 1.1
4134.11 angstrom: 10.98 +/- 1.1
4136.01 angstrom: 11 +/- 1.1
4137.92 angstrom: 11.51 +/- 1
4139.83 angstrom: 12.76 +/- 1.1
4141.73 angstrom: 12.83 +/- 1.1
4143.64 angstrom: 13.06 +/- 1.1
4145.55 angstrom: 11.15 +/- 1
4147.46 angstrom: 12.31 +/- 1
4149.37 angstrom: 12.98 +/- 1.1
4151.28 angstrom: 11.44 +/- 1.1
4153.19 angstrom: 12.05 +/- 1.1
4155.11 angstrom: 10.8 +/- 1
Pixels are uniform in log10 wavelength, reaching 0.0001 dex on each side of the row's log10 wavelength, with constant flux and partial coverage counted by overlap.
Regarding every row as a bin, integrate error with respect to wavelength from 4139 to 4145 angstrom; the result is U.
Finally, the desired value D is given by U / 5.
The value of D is 1.31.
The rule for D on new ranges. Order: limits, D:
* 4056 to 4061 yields 1.17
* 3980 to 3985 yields 1.20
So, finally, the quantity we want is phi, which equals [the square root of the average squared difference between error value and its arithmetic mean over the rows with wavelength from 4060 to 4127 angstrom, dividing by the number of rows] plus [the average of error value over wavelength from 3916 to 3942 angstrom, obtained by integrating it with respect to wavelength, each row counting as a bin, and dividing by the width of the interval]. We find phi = 1.34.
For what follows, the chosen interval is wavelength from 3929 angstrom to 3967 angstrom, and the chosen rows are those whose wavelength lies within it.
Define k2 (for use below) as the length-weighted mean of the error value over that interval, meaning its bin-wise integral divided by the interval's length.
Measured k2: 1.27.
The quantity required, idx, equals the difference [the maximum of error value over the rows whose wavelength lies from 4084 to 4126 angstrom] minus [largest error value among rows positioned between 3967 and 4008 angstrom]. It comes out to -0.10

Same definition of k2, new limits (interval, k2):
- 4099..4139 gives 1.10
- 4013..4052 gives 1.18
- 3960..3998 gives 1.21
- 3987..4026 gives 1.20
